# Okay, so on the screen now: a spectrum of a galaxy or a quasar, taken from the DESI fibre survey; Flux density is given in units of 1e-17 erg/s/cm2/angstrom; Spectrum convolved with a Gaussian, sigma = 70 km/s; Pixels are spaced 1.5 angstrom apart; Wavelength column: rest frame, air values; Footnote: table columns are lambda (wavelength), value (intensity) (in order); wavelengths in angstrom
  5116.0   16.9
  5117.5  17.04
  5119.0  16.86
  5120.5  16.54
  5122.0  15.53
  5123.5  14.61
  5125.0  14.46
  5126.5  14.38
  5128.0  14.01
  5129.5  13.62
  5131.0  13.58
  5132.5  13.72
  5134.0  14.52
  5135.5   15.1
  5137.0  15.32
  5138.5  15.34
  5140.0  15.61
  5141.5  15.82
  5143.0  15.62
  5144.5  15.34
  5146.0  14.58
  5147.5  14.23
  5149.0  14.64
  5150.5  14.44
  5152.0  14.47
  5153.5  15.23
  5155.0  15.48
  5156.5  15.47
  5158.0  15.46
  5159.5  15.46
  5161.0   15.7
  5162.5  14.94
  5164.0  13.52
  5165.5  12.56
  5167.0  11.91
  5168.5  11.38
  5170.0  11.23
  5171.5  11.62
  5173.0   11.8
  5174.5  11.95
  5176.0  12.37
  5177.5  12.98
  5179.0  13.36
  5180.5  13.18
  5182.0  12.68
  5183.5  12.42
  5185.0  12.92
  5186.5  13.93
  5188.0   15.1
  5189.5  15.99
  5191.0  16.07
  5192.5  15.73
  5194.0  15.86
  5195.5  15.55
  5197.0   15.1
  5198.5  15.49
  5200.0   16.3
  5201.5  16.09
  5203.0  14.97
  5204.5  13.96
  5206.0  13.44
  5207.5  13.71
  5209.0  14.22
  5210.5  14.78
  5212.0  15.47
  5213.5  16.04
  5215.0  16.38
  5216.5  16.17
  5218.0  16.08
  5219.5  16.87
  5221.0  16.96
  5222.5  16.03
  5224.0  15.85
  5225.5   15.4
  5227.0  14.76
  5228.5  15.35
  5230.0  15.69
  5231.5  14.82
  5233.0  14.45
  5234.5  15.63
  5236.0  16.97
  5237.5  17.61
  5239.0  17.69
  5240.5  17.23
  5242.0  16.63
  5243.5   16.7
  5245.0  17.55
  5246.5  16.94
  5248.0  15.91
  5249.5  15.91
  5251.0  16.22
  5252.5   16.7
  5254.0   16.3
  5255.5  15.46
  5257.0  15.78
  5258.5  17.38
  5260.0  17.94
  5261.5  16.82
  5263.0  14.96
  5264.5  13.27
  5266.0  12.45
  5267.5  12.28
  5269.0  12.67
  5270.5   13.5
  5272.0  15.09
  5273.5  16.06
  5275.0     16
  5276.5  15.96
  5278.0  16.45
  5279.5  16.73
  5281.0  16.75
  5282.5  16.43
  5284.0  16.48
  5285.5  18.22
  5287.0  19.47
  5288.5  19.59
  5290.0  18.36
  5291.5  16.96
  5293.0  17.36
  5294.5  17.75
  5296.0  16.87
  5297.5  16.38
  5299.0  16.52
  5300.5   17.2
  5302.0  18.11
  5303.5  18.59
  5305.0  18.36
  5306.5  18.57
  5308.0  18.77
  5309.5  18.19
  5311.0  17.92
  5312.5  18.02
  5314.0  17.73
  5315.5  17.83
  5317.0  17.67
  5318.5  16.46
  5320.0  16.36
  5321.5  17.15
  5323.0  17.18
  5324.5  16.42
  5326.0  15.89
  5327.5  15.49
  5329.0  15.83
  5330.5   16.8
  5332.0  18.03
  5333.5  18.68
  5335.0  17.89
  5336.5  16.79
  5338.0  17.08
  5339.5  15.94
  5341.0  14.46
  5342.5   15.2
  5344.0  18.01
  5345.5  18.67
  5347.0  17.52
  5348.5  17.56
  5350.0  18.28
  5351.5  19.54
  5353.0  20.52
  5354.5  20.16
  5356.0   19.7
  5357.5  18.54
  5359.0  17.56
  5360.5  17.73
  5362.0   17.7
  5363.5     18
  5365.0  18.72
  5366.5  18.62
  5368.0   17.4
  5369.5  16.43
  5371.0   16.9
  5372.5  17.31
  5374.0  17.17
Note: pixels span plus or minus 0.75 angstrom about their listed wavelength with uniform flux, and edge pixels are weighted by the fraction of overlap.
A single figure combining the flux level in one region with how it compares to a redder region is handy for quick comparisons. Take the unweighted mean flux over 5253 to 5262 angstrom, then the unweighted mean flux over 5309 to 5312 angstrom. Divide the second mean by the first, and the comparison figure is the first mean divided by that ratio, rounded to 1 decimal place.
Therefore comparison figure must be 15.3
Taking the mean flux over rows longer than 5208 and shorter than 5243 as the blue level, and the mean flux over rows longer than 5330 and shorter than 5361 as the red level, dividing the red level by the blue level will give 1.12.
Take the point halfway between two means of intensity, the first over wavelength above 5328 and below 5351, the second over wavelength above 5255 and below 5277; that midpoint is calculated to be 16.1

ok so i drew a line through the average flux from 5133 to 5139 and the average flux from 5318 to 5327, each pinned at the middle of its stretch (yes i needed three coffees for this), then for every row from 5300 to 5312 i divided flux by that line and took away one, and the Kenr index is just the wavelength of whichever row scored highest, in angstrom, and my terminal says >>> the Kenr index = 5308.0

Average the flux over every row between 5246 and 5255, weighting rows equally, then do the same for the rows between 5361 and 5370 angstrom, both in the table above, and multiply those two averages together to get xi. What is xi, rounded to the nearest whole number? 291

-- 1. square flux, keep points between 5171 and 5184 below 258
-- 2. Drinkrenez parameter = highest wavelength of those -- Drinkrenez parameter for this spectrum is 5183.5 angstrom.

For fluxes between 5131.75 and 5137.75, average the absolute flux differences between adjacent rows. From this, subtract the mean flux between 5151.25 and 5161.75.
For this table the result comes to -14.8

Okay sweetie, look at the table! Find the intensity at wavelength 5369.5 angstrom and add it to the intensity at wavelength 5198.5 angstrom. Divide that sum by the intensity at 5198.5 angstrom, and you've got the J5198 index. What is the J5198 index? 2.06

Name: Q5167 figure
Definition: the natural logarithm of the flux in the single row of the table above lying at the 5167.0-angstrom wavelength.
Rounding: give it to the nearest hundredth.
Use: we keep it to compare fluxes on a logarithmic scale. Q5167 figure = 2.48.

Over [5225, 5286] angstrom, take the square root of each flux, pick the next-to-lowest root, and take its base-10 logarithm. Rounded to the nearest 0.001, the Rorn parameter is 0.548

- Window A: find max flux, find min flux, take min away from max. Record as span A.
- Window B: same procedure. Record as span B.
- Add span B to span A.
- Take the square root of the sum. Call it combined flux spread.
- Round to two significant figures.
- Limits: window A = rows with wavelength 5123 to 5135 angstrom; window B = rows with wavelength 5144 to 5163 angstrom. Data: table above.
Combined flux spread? 1.6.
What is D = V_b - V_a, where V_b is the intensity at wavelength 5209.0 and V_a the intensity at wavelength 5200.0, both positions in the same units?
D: -2.1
